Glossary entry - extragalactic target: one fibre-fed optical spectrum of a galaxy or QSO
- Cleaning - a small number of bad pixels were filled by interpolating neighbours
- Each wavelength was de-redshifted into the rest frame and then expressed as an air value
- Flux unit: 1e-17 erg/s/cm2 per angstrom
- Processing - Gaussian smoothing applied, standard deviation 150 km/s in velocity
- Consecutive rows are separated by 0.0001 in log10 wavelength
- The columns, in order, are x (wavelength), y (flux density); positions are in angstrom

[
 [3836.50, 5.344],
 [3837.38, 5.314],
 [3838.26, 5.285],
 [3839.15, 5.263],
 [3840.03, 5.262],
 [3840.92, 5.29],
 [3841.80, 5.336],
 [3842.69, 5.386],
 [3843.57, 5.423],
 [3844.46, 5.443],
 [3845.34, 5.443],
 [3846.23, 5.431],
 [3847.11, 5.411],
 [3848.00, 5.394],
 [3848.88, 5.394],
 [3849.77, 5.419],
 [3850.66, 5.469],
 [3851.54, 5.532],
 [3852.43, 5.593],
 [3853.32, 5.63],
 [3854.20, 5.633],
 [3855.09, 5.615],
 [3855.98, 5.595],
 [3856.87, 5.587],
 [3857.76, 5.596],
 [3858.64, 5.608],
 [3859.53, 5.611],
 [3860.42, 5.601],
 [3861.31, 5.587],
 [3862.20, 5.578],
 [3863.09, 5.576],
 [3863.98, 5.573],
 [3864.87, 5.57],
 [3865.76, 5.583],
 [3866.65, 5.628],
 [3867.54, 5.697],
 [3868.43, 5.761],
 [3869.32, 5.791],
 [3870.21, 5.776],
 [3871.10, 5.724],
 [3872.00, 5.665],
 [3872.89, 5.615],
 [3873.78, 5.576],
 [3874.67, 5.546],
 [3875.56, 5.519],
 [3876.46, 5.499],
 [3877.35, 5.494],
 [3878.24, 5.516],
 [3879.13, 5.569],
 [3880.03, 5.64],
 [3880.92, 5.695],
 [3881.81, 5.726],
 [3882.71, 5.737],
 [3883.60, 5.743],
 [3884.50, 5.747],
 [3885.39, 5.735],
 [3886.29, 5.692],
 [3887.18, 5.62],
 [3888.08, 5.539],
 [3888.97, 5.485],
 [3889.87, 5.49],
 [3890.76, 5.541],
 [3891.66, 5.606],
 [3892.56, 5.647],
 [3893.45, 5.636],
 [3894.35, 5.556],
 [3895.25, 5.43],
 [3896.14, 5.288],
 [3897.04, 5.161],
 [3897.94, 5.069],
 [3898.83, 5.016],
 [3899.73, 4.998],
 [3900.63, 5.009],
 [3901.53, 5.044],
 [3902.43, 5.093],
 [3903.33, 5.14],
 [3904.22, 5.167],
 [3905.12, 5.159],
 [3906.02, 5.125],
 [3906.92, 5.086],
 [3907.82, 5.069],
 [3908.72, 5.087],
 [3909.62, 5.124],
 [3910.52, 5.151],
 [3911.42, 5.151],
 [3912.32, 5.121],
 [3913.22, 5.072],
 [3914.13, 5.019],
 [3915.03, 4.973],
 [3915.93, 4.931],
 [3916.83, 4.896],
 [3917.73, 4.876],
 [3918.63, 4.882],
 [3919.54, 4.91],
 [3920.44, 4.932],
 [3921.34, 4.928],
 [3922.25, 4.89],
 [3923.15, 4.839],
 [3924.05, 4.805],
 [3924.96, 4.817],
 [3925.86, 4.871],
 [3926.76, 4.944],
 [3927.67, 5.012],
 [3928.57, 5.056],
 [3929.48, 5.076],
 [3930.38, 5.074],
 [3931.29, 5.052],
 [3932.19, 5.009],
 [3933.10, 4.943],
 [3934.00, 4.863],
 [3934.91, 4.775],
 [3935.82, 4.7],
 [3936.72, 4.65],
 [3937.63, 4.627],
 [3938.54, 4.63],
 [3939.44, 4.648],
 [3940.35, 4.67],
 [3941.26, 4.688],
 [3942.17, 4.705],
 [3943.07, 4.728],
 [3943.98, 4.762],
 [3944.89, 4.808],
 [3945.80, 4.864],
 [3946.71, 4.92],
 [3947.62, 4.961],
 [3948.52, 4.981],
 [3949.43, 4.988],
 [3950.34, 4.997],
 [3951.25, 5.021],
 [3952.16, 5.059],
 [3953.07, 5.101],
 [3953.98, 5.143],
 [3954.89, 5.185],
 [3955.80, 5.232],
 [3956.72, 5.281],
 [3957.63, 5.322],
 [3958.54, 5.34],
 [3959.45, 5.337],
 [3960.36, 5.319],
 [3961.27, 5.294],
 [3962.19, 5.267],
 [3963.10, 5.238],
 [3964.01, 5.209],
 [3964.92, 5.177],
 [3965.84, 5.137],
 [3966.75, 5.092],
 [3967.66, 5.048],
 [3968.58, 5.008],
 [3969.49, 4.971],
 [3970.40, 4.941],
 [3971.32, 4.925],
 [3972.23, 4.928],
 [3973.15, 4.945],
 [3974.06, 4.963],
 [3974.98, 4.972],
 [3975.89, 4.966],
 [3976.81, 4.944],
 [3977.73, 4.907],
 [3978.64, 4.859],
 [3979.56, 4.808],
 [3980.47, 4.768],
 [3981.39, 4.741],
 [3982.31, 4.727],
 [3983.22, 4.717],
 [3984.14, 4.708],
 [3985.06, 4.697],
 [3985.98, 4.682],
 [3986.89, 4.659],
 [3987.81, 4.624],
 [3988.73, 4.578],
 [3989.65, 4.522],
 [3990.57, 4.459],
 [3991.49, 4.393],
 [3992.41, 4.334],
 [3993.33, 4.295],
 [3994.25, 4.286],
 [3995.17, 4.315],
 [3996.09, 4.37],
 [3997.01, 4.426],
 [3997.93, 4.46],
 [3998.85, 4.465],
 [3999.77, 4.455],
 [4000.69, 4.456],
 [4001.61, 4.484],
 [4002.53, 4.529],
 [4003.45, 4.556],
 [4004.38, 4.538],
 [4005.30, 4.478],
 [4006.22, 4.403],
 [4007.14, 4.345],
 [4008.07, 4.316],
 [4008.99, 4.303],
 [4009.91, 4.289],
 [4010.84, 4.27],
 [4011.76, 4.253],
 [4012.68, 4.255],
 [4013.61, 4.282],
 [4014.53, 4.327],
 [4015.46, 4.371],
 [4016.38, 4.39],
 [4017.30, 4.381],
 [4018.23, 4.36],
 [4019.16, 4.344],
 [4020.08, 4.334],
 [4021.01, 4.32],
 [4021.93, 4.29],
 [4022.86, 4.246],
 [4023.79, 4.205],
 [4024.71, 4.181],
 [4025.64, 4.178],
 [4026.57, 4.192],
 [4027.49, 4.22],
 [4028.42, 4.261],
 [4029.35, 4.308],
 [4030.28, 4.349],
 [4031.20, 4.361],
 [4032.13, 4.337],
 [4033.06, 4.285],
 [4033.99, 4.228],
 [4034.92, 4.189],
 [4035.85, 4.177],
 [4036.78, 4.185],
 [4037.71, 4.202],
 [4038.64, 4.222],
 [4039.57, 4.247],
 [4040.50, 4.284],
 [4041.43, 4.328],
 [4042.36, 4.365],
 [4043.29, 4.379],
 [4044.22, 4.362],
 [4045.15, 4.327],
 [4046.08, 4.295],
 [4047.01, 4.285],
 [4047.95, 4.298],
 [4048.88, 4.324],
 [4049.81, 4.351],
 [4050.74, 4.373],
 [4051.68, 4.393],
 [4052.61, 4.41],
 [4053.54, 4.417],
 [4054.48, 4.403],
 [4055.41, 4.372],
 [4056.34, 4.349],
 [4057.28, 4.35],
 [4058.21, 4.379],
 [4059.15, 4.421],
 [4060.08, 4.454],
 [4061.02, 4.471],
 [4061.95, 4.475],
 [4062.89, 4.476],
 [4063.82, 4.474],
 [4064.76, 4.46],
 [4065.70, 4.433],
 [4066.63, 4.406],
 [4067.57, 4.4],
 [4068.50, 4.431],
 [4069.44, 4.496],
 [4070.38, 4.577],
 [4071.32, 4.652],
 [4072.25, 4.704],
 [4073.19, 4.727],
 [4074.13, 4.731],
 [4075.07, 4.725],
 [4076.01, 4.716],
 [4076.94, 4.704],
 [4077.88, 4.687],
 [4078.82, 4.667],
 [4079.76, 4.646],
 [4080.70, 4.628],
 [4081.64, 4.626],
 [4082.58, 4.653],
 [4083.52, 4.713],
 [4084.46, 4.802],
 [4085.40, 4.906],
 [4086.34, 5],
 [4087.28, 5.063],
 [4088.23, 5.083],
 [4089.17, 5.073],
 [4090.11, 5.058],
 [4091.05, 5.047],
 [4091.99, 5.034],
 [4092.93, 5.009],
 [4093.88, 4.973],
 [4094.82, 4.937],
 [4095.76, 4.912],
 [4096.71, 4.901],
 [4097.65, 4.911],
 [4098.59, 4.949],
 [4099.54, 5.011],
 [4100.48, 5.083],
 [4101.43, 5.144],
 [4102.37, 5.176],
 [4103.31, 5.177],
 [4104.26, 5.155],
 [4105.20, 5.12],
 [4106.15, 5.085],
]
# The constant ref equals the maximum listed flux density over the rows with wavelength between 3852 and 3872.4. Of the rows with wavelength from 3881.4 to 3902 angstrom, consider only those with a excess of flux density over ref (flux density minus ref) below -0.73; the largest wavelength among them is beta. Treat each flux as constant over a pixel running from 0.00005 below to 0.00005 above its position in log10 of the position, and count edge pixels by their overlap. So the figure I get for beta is 3901.53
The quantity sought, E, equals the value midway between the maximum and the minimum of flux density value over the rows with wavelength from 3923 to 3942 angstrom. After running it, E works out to 4.9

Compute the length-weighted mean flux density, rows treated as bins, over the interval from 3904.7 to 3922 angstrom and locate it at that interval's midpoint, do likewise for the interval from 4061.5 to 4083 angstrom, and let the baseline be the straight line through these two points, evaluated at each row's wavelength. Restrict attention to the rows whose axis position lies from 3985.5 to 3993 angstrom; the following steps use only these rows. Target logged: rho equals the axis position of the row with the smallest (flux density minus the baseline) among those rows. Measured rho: 3992.41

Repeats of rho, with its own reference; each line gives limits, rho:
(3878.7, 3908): 3899.73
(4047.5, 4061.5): 4047.95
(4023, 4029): 4025.64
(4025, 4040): 4025.64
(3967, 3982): 3981.39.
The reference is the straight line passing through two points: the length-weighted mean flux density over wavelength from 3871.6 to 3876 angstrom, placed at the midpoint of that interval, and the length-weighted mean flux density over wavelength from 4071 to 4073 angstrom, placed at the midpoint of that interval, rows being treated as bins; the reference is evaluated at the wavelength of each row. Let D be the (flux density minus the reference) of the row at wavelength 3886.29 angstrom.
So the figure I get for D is 0.2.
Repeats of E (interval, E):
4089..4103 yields 5.0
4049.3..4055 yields 4.4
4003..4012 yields 4.4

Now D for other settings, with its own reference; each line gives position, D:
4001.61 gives -0.5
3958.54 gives 0.1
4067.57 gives -0.3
